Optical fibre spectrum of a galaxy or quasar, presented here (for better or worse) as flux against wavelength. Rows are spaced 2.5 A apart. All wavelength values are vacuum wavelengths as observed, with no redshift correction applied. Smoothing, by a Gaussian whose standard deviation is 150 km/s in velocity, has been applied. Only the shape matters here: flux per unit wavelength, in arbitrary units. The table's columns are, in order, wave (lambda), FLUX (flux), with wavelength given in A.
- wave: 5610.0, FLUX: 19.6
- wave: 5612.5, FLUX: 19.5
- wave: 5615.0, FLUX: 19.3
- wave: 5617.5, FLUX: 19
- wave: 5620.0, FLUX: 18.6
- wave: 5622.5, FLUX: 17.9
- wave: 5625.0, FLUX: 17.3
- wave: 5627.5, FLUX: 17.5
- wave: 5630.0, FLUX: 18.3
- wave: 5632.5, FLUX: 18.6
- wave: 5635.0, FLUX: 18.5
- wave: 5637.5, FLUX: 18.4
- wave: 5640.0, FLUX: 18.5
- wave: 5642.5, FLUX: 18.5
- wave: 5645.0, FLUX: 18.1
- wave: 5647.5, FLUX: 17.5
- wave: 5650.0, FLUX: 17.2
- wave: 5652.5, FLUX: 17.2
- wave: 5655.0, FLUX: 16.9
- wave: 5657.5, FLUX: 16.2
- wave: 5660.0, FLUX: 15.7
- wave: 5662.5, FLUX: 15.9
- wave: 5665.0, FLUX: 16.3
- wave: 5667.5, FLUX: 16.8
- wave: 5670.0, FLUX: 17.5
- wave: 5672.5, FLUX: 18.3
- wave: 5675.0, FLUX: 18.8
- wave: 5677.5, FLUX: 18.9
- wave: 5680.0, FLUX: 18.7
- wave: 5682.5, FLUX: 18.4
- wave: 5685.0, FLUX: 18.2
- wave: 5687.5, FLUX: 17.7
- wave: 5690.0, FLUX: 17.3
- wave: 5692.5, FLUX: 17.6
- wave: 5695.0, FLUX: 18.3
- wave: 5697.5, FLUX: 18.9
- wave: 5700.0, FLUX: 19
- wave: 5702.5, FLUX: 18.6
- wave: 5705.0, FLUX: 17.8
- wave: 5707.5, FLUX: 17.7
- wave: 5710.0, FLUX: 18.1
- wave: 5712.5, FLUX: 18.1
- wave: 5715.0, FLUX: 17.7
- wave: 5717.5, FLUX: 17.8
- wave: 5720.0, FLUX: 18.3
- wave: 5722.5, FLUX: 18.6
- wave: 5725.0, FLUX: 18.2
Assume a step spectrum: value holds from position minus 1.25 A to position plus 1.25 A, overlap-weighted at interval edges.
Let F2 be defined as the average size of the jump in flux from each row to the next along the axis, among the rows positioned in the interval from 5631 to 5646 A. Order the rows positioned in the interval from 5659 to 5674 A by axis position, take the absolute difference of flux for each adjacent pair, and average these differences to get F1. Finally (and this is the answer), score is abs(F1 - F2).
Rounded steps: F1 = 0.52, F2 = 0.14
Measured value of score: 0.38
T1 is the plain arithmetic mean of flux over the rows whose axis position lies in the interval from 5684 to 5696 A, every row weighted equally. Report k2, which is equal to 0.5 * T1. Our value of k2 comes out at 8.91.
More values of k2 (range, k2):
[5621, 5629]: 8.78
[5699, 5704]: 9.40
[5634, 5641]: 9.23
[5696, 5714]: 9.16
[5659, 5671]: 8.22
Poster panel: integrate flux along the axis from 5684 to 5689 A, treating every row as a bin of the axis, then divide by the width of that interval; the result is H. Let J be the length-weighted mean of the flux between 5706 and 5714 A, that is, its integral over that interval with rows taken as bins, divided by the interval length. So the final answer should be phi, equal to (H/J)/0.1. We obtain 10.0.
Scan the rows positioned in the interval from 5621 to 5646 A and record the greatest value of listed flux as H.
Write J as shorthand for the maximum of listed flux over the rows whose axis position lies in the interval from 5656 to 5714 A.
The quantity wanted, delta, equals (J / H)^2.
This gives 1.04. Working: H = 18.6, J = 19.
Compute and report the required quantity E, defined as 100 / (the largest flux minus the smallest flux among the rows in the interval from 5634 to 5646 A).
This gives 250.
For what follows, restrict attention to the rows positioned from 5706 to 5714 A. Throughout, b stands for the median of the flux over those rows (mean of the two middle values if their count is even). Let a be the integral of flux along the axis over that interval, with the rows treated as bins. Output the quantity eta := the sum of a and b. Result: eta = 162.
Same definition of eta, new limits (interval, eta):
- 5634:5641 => 148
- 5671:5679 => 168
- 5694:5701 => 150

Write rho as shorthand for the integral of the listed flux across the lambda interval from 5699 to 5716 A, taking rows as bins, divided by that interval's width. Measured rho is 18.14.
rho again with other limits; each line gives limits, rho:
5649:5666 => 16.48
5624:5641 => 18.16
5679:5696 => 18.01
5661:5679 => 17.49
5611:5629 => 18.46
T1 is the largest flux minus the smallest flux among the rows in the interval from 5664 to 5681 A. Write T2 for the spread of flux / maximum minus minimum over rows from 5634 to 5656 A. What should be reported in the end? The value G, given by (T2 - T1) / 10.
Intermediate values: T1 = 2.6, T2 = 1.60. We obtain -0.10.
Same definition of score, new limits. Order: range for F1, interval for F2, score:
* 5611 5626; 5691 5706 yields 0.08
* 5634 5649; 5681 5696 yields 0.18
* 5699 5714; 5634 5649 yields 0.10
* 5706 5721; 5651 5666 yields 0.14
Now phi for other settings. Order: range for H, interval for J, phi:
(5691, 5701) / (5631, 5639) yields 10.0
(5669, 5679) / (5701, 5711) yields 10.2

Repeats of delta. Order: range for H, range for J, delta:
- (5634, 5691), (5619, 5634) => 0.97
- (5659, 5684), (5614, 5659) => 1.04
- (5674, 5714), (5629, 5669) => 0.96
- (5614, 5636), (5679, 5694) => 0.94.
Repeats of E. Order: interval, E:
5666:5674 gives 67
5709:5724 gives 111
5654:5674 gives 38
